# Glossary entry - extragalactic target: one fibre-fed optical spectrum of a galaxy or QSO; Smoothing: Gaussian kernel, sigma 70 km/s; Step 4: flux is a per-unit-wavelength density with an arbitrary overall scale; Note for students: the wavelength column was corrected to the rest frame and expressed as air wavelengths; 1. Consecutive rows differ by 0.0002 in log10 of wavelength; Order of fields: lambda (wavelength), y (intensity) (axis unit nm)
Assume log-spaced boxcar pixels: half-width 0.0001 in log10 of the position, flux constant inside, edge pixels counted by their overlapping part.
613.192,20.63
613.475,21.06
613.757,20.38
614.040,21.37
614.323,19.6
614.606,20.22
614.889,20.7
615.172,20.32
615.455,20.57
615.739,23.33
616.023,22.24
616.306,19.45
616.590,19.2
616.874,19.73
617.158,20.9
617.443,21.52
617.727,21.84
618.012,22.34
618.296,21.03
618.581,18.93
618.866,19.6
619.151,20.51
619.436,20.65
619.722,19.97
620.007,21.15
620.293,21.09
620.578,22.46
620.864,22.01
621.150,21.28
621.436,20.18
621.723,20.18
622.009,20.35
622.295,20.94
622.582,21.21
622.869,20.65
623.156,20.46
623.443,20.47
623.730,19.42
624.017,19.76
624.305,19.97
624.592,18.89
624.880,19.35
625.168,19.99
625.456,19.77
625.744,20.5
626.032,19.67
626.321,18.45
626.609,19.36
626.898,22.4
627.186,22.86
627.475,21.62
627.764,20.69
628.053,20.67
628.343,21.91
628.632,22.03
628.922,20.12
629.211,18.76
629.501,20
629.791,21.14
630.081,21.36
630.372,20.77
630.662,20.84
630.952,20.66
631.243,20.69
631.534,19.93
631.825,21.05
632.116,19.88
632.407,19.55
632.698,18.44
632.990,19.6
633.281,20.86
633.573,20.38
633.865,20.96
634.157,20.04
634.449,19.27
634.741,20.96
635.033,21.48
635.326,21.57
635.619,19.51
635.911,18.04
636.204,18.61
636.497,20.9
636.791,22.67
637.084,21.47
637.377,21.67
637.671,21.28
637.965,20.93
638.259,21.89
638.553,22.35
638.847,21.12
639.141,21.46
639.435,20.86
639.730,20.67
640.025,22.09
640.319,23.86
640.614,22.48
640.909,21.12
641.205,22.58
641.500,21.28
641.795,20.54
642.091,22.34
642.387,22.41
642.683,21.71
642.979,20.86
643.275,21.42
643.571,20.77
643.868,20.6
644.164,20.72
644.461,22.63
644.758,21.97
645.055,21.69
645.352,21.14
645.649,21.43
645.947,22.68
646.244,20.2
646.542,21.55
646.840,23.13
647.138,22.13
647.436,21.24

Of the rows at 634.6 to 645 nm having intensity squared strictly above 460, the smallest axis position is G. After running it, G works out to 635.033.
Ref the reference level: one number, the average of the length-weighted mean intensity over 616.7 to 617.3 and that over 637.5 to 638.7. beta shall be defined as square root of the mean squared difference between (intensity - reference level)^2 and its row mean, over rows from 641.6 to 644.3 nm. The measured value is 0.8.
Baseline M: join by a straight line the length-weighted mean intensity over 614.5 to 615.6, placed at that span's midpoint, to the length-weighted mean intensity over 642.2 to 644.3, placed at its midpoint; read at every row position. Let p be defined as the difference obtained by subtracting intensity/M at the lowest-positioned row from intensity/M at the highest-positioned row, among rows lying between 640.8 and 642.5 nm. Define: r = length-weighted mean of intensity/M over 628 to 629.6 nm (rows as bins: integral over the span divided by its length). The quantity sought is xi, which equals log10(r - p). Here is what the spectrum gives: -0.032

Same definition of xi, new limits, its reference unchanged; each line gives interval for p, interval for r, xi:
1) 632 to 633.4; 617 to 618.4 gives 0.001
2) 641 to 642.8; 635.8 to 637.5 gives 0.009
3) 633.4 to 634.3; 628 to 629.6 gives 0.002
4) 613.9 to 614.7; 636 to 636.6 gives -0.007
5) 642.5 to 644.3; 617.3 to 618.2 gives 0.046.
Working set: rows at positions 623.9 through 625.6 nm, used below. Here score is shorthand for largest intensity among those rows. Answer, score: 19.99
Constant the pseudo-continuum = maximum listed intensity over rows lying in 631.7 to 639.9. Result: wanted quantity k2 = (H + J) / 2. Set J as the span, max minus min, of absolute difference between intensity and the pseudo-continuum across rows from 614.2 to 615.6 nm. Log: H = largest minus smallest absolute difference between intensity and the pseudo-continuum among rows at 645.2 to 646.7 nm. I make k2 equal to 1.78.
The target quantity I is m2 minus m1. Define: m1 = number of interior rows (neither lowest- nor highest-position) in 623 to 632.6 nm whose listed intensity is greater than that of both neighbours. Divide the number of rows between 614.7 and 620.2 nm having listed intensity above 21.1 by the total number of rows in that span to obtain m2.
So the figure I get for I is -10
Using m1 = 10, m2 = 0.32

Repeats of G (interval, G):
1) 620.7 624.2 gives 620.864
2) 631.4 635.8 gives 635.033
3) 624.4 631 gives 626.898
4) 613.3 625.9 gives 615.739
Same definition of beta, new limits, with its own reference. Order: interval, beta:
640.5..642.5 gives 1.1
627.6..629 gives 0.5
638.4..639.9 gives 0.8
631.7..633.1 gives 2.1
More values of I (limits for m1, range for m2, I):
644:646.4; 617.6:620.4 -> -2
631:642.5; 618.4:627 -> -10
